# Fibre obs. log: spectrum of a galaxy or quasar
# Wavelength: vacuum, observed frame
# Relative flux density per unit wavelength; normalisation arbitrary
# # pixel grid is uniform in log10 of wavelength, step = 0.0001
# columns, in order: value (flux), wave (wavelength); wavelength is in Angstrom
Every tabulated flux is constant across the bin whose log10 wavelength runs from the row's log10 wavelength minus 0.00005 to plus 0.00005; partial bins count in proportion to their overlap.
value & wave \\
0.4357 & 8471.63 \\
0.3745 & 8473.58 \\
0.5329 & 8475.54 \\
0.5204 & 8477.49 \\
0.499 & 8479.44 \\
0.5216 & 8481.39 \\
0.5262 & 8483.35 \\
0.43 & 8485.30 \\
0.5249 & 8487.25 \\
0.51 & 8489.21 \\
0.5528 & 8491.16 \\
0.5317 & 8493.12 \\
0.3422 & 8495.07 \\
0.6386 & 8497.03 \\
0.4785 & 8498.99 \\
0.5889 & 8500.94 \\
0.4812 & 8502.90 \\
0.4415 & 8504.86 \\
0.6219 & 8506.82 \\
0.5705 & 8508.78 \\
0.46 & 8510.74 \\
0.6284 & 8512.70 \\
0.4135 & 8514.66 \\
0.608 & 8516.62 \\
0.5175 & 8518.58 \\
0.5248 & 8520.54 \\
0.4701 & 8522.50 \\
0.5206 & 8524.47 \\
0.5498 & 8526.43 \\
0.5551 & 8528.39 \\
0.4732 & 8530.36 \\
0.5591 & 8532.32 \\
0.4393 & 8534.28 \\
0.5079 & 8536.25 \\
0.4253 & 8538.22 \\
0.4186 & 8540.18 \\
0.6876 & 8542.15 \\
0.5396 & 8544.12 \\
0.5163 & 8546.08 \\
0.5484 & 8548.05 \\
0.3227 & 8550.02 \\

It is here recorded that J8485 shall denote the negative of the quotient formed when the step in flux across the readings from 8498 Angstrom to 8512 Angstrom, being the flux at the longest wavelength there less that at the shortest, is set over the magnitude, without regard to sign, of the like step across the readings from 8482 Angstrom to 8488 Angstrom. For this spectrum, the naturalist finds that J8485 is 14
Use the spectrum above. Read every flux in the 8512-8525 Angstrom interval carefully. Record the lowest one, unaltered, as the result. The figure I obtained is 0.4135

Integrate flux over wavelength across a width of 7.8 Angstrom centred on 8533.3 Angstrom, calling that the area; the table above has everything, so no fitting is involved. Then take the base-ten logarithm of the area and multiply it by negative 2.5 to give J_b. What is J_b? -1.47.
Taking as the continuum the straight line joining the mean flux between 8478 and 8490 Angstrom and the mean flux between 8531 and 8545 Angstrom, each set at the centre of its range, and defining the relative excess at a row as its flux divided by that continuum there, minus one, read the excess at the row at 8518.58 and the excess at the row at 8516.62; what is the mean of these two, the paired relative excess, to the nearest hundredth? 0.11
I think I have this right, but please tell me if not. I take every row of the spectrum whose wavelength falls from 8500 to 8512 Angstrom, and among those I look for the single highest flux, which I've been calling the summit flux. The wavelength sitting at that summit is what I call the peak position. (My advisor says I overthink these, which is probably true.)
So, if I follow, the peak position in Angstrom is 8506.82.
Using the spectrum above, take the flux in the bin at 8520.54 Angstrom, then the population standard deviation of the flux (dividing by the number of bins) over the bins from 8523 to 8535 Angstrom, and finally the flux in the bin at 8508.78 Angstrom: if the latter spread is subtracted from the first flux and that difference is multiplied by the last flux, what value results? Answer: 0.27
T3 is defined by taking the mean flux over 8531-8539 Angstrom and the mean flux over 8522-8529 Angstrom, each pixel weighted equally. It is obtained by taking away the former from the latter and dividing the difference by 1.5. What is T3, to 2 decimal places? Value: 0.03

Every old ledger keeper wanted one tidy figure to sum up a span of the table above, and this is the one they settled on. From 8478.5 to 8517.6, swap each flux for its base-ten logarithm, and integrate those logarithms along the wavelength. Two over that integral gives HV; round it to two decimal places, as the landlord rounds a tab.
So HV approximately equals -0.18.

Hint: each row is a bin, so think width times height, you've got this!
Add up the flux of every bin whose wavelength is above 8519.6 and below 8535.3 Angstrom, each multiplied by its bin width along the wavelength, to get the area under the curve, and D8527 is 8.03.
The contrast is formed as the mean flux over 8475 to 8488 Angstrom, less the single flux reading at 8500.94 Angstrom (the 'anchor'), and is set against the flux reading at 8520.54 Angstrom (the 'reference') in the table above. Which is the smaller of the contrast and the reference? -0.08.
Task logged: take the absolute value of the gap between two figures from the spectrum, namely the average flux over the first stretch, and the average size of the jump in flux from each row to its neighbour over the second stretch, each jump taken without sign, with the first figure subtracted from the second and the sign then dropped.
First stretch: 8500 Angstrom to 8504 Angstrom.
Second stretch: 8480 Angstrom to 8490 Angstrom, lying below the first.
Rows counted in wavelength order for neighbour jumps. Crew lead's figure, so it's 0.48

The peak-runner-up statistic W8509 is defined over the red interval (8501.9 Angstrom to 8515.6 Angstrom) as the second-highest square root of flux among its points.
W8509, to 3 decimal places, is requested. 0.789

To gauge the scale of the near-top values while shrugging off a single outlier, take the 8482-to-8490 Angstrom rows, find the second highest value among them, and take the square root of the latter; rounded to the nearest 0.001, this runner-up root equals 0.724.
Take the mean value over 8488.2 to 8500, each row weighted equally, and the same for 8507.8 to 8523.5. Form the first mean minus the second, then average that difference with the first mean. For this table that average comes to 0.247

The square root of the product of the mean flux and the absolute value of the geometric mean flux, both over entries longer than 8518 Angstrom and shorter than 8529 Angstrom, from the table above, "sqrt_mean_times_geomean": 0.52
